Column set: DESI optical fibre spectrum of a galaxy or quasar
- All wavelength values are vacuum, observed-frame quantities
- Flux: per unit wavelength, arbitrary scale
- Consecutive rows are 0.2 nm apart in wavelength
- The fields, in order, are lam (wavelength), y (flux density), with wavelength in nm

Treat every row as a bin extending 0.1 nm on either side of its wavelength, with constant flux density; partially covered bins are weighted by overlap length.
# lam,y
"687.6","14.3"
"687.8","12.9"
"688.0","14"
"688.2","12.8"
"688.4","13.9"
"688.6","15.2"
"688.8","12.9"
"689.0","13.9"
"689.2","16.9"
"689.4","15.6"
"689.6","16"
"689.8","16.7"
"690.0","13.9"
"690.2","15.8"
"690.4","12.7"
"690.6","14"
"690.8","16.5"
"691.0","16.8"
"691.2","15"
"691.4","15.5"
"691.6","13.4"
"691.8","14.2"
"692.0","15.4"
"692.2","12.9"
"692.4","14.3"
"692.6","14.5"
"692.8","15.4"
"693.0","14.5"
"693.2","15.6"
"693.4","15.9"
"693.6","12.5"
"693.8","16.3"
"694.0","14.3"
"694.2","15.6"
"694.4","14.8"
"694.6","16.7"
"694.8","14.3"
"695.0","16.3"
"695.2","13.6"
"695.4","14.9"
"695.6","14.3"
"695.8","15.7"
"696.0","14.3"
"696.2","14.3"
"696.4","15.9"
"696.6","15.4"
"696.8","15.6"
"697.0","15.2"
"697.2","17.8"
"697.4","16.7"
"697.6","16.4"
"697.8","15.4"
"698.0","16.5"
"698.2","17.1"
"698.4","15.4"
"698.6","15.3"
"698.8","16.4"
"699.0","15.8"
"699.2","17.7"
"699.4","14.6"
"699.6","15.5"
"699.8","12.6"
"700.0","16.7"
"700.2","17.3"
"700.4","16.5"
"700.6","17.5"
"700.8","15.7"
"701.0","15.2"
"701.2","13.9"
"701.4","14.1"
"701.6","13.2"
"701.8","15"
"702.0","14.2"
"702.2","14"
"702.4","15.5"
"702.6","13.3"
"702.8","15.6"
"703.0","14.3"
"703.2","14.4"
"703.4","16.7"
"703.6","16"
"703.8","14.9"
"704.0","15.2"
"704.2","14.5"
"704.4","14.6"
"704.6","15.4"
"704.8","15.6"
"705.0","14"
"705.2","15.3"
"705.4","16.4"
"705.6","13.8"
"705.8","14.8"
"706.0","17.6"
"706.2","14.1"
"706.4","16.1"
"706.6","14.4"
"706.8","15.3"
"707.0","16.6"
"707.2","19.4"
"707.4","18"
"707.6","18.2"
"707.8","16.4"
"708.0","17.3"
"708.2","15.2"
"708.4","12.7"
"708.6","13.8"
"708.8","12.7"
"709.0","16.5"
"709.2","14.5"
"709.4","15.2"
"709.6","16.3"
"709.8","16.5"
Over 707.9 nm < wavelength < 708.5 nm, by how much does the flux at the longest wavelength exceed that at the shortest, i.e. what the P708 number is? -5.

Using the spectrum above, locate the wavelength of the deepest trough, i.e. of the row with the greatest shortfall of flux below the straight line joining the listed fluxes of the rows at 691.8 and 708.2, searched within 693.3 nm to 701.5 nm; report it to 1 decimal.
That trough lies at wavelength 699.8 nm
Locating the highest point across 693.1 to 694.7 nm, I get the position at 694.6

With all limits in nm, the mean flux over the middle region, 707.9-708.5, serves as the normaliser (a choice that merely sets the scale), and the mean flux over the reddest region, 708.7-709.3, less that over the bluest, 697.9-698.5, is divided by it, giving -0.12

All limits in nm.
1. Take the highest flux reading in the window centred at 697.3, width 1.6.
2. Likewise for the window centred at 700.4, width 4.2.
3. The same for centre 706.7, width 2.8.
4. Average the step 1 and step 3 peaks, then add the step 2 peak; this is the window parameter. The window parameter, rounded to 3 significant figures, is 36.3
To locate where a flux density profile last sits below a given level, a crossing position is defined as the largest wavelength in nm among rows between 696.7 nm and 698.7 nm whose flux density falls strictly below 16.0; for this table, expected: 698.6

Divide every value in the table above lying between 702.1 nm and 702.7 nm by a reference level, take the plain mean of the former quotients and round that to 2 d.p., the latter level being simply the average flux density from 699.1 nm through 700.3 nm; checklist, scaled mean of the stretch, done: 0.91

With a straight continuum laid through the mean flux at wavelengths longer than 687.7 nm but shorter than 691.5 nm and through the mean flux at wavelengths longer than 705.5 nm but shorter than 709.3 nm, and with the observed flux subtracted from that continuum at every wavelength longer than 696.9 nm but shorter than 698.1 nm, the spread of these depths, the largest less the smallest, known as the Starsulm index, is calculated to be 2.6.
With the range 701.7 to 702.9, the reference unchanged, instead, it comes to 2.3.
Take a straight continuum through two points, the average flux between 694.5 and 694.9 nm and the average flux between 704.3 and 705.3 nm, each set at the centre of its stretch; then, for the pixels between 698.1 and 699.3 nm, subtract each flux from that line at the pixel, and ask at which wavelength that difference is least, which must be 699.2 nm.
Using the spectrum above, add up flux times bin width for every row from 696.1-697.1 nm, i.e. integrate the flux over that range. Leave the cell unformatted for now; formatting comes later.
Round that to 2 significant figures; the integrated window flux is 15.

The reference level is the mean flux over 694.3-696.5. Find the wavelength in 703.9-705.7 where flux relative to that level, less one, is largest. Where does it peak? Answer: 705.4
